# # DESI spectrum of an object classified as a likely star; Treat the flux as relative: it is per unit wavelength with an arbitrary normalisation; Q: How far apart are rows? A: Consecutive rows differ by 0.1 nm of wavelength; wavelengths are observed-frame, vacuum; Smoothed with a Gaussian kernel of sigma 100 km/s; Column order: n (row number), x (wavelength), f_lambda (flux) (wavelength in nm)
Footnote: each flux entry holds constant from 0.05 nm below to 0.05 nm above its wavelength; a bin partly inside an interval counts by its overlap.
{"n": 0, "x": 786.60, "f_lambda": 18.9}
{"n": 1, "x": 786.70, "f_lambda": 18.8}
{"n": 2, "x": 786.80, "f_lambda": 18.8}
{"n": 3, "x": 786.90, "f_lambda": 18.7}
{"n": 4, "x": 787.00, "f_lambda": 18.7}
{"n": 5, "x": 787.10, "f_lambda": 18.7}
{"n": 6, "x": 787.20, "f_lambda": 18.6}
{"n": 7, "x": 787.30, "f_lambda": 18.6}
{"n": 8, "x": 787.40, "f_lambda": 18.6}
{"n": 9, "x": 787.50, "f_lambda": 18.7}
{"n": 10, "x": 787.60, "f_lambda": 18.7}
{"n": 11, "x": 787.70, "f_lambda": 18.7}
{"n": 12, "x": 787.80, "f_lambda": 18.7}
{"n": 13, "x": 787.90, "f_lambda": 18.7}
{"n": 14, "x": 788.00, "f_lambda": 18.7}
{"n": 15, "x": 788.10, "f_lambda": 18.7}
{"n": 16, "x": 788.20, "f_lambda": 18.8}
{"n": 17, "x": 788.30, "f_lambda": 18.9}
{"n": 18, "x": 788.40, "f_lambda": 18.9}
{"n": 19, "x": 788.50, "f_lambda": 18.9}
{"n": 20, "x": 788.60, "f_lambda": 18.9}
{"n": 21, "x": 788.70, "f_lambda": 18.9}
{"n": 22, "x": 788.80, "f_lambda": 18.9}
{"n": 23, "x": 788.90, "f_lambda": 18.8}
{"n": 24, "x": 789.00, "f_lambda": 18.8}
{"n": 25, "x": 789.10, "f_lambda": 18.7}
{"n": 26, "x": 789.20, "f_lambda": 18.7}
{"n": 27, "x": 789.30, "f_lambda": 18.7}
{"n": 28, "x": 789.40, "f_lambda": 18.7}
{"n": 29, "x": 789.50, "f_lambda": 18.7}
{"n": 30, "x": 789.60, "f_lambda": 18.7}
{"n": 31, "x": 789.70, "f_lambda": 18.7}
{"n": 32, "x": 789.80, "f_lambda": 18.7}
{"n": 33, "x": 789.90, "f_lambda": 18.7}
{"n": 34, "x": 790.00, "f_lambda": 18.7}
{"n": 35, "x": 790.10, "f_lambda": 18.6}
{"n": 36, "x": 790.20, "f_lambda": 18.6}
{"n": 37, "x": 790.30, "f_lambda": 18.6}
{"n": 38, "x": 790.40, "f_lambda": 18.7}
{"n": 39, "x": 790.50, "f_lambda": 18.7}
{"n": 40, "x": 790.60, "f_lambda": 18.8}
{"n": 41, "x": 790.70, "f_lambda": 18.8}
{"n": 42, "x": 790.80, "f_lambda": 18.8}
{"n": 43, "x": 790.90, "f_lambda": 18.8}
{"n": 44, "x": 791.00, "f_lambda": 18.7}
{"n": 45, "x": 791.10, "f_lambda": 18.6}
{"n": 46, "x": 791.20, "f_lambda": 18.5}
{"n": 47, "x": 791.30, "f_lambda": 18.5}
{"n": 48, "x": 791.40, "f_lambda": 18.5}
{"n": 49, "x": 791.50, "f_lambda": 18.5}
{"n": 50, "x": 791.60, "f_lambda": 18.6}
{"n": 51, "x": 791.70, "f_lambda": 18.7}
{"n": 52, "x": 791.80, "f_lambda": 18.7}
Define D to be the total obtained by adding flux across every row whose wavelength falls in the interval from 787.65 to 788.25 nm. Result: 112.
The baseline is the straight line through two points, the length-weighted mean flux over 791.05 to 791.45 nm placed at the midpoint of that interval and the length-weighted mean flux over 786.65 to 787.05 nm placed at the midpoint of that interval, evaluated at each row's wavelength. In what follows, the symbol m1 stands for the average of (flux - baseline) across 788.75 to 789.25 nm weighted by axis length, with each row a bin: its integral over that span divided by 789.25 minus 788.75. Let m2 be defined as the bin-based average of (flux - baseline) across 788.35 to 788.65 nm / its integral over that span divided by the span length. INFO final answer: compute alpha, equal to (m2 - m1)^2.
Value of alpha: 0.009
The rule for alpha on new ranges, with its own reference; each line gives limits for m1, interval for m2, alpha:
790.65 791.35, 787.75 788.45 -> 0.002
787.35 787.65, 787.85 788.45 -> 0.022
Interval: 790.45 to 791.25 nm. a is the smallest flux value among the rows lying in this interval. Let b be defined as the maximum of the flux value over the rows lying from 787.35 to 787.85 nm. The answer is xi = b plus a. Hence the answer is 37.2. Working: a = 18.5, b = 18.7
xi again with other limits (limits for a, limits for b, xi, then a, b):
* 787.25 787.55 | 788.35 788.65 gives 37.5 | 18.6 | 18.9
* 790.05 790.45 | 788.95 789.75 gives 37.4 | 18.6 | 18.8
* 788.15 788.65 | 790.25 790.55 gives 37.5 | 18.8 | 18.7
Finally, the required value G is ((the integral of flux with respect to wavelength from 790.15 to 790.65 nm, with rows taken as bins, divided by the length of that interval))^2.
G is 349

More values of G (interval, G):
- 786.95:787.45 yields 347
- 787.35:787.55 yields 348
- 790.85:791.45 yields 346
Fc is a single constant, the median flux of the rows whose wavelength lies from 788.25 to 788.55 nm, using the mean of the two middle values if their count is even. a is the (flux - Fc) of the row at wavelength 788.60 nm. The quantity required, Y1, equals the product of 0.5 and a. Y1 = 0.00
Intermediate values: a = 0.00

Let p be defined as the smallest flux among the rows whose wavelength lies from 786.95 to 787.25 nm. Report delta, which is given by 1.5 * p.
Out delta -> 27.9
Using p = 18.6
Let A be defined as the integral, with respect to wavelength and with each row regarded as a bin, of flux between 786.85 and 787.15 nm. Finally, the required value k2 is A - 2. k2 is 3.610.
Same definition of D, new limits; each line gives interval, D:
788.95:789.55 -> 112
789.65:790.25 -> 112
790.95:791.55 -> 111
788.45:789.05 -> 113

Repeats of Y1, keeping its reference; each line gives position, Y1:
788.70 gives 0.00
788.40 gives 0.00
